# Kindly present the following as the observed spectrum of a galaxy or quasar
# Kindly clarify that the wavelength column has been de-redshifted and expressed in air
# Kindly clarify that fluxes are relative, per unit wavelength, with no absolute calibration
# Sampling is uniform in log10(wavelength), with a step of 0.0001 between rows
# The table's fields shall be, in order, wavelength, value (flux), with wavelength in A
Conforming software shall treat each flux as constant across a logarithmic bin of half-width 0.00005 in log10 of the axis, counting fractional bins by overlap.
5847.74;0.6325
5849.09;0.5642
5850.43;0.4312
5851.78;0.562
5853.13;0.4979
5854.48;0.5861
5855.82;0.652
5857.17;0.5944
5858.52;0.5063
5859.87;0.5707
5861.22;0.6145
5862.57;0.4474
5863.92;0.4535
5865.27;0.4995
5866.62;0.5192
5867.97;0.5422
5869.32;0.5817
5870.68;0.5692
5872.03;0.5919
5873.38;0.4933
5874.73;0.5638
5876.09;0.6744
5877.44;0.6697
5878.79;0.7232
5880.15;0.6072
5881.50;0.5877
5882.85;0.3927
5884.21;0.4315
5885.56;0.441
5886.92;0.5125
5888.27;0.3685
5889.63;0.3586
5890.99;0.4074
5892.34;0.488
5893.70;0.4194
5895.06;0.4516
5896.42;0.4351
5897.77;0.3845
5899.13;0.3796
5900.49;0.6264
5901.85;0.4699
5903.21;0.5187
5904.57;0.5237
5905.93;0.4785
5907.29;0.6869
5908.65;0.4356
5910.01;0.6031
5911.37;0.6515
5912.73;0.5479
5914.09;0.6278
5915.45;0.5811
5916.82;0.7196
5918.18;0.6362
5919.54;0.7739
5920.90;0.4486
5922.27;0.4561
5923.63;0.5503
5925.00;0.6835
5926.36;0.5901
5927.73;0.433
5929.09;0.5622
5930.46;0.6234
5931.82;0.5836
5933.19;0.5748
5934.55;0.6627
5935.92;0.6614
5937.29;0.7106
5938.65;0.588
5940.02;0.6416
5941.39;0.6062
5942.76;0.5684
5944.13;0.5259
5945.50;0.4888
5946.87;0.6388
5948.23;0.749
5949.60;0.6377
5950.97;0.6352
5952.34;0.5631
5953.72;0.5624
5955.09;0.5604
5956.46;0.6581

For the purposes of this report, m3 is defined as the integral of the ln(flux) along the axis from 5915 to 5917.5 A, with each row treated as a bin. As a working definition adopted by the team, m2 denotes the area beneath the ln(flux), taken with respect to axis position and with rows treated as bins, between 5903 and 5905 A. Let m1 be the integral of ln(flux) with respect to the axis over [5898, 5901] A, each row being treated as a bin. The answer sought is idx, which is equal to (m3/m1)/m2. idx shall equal -0.35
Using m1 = -2.3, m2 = -1.30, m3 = -1.1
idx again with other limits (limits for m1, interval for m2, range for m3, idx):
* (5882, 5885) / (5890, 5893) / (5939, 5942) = -0.22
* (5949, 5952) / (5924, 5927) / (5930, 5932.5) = -0.65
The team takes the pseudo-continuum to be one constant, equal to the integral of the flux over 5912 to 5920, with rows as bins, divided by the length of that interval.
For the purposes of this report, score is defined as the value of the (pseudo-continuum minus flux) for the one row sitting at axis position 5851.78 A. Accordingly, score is 0.08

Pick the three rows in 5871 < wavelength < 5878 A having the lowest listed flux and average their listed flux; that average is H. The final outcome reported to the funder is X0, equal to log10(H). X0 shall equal -0.26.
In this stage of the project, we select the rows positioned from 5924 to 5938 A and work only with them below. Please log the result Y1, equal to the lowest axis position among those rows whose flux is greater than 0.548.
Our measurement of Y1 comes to 5925.00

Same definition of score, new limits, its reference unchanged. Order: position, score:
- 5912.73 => 0.10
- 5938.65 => 0.06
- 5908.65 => 0.21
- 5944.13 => 0.12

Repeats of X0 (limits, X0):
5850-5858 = -0.30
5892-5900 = -0.40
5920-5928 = -0.35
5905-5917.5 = -0.31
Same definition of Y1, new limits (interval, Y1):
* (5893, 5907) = 5900.49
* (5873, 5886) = 5874.73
